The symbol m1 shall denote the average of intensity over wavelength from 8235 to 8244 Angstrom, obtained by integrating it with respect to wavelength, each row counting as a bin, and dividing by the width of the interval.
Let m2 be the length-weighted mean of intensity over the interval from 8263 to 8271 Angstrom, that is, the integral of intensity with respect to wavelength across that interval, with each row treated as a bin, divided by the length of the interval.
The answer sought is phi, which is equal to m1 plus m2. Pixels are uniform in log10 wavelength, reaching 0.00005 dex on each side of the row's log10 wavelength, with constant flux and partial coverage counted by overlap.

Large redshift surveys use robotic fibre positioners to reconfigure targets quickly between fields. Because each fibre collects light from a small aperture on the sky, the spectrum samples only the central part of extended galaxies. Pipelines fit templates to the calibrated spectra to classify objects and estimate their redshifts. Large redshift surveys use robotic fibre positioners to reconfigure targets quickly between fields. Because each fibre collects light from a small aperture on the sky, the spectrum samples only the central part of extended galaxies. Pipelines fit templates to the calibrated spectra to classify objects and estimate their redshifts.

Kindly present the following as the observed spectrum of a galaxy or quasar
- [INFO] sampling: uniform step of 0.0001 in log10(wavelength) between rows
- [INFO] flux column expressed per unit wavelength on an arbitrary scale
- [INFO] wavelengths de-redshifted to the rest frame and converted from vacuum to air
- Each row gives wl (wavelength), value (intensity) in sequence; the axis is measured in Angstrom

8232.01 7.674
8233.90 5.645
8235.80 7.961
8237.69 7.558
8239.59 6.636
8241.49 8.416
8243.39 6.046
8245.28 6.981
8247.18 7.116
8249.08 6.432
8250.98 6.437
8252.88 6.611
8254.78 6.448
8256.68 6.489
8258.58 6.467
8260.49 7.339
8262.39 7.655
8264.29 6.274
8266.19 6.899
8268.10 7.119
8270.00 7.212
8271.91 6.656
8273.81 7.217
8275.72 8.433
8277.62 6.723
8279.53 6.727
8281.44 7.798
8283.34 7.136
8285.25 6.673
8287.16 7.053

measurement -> 14.3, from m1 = 7.36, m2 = 6.9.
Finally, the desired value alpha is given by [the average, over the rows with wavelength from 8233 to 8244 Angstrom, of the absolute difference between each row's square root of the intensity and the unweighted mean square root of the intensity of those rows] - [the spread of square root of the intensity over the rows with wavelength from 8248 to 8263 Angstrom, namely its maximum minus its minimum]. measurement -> -0.05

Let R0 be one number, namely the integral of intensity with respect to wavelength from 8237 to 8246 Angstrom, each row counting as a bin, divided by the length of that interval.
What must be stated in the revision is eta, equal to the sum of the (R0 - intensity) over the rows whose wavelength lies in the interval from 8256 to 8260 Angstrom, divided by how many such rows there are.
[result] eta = 0.64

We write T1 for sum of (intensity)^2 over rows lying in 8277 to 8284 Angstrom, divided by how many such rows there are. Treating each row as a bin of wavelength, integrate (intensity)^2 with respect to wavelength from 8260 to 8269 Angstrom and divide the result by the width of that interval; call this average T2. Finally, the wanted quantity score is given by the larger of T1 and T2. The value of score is 51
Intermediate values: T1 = 51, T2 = 50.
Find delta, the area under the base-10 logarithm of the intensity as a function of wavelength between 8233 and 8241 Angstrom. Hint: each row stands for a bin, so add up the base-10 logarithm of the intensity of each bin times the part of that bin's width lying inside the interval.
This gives 6.7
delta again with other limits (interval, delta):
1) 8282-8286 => 3.4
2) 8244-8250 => 5.0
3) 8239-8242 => 2.6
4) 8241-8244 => 2.5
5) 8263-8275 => 10.1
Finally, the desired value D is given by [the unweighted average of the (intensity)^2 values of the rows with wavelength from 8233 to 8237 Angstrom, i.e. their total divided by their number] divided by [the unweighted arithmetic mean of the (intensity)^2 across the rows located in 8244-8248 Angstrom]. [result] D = 0.96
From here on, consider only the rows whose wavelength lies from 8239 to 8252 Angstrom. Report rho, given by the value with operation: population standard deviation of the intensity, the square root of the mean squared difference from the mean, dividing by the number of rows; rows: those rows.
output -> 0.71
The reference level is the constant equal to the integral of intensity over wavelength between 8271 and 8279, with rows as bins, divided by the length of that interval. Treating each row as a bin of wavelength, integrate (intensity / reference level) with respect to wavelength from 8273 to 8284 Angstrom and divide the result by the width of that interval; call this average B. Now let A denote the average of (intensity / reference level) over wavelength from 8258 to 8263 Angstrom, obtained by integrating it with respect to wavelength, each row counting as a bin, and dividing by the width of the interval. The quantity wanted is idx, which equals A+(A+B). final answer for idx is 3.00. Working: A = 0.99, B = 1.02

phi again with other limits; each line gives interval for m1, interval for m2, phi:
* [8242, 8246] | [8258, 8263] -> 13.9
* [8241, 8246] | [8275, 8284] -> 14.4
